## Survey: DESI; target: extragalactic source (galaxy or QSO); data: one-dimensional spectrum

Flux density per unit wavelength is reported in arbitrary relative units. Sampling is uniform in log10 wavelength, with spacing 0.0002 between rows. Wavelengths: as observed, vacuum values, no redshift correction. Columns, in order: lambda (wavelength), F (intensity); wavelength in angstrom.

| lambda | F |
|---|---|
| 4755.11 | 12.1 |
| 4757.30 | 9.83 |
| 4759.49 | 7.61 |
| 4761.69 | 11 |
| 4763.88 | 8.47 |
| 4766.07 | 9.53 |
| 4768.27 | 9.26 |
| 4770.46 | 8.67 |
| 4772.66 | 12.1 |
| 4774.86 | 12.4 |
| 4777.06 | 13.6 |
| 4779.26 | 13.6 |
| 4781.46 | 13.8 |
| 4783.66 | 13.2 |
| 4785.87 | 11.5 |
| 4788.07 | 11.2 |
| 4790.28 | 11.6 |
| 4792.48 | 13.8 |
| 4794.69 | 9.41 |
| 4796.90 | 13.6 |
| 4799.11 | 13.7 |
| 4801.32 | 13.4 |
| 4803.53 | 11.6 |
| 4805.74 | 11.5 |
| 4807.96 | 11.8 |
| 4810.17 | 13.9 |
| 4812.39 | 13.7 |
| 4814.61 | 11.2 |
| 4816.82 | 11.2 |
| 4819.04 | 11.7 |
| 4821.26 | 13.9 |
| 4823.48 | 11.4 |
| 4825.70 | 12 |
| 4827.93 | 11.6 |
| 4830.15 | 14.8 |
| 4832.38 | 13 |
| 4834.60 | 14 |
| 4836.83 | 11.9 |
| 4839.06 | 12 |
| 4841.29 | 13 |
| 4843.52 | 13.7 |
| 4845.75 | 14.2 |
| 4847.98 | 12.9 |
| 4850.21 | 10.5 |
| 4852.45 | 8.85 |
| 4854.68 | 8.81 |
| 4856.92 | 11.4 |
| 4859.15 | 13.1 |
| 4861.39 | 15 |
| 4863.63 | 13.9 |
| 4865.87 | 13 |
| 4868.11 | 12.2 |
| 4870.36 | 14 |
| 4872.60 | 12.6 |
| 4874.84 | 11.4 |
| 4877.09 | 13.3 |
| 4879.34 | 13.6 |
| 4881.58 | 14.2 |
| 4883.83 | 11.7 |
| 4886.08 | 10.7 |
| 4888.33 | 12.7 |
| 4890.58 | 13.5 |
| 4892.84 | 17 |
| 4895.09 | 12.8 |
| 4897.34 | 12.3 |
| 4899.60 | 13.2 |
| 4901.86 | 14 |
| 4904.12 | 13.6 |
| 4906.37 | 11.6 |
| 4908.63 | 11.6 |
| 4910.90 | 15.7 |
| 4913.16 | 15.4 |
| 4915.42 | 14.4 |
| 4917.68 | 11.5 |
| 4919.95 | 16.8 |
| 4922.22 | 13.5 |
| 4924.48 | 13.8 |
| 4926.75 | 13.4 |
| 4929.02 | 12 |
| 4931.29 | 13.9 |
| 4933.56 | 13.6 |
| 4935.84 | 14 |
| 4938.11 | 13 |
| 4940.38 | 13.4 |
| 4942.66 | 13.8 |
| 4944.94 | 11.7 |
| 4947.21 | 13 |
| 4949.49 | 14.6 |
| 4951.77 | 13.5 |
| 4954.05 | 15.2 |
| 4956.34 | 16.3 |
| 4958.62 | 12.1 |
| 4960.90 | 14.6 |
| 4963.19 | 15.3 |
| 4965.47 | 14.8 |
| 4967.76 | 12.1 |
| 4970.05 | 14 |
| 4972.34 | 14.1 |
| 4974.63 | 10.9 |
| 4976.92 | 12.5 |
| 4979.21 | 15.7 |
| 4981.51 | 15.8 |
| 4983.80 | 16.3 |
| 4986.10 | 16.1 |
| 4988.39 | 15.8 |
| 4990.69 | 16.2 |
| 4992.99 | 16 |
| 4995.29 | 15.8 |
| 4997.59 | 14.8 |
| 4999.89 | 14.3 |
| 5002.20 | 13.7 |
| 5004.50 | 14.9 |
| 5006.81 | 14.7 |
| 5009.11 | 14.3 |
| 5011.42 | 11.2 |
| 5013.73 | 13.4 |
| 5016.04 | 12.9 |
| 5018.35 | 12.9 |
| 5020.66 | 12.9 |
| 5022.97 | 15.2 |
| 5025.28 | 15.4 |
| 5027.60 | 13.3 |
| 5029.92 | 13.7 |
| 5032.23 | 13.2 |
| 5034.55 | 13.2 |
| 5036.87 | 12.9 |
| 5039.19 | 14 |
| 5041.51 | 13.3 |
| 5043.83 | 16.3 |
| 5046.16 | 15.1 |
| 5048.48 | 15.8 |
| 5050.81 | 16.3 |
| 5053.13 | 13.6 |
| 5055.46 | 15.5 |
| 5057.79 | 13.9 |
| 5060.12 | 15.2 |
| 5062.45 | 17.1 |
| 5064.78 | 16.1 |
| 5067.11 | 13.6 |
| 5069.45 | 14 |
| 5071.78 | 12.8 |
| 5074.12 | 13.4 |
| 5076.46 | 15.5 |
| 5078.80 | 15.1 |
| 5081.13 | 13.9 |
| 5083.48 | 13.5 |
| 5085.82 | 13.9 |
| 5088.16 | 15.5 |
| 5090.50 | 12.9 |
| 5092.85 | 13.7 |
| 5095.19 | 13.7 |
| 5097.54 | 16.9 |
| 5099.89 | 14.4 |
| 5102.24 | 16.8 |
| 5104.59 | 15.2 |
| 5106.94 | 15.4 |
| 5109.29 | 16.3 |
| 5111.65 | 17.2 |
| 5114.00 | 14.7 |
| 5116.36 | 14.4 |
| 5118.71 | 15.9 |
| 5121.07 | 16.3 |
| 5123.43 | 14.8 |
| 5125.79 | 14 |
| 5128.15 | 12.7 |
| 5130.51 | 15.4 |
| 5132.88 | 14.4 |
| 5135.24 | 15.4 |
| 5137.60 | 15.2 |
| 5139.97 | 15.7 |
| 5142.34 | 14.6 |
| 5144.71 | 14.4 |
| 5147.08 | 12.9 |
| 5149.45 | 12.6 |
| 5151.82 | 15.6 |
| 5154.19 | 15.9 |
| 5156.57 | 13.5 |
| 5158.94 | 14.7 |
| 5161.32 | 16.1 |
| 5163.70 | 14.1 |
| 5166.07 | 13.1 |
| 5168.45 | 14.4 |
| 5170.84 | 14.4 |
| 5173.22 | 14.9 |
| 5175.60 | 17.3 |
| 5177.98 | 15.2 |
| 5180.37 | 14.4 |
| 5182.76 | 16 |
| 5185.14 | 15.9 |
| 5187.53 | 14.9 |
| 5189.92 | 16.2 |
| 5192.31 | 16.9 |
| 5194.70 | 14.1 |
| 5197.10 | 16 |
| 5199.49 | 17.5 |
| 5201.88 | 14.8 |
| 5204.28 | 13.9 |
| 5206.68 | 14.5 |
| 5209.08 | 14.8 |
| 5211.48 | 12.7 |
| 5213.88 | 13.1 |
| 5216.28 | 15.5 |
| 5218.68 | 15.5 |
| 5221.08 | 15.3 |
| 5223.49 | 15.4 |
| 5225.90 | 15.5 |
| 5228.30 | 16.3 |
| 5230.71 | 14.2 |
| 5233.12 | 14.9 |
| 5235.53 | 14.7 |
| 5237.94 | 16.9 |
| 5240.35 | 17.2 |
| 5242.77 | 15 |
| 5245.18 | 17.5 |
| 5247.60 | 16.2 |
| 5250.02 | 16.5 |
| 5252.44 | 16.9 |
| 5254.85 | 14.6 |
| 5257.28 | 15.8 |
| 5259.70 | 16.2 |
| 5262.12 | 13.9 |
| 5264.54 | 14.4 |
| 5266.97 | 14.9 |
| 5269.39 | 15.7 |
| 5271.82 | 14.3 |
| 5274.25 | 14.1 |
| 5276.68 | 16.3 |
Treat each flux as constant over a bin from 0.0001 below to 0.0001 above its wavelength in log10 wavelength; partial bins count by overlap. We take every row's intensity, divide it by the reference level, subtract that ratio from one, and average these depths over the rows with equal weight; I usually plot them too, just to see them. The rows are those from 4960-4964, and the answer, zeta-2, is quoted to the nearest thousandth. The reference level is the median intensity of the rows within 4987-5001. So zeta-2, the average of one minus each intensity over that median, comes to 0.054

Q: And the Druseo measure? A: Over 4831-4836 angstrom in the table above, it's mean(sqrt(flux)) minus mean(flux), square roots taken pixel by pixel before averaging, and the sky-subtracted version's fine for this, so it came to -9.8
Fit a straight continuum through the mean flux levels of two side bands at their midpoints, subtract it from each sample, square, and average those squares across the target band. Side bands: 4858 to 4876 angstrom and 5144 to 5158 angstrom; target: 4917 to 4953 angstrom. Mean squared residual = 1.4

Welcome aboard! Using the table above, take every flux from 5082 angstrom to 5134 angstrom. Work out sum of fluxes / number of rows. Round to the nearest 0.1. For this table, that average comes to 14.9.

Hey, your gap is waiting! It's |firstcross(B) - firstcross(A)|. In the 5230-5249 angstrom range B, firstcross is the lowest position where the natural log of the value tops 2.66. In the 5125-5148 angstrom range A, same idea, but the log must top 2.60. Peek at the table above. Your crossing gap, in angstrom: 107.3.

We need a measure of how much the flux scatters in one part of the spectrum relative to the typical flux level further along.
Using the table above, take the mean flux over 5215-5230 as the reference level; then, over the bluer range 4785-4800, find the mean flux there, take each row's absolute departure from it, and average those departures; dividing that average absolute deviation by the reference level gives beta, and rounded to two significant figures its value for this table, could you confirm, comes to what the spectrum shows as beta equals 0.087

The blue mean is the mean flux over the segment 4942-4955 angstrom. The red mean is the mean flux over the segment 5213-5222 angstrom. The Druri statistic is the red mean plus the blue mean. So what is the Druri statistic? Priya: 28.5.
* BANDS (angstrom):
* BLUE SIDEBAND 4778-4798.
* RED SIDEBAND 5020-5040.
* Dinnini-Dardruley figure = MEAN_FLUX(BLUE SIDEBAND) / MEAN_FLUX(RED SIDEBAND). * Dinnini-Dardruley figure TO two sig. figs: 0.90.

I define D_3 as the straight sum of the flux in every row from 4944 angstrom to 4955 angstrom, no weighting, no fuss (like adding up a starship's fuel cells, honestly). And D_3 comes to 68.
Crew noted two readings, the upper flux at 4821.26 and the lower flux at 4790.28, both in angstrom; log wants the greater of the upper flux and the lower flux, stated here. 13.9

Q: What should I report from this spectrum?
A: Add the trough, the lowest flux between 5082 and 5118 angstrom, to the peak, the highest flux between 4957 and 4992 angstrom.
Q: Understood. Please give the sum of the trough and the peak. 29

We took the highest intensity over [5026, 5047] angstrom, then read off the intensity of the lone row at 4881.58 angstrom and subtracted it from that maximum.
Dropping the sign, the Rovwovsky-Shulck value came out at 2.1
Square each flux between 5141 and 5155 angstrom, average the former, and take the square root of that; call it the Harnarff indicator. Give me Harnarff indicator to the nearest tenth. 14.4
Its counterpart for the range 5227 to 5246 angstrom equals 15.9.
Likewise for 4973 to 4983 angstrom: 13.9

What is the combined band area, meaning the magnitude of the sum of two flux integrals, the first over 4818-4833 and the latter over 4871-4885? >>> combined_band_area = 369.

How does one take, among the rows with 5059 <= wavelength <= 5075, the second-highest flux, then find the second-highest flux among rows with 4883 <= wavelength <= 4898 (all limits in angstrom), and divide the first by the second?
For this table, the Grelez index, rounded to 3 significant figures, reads 1.19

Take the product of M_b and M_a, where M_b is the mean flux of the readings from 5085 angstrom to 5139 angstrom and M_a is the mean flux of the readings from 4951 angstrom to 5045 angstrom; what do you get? 214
